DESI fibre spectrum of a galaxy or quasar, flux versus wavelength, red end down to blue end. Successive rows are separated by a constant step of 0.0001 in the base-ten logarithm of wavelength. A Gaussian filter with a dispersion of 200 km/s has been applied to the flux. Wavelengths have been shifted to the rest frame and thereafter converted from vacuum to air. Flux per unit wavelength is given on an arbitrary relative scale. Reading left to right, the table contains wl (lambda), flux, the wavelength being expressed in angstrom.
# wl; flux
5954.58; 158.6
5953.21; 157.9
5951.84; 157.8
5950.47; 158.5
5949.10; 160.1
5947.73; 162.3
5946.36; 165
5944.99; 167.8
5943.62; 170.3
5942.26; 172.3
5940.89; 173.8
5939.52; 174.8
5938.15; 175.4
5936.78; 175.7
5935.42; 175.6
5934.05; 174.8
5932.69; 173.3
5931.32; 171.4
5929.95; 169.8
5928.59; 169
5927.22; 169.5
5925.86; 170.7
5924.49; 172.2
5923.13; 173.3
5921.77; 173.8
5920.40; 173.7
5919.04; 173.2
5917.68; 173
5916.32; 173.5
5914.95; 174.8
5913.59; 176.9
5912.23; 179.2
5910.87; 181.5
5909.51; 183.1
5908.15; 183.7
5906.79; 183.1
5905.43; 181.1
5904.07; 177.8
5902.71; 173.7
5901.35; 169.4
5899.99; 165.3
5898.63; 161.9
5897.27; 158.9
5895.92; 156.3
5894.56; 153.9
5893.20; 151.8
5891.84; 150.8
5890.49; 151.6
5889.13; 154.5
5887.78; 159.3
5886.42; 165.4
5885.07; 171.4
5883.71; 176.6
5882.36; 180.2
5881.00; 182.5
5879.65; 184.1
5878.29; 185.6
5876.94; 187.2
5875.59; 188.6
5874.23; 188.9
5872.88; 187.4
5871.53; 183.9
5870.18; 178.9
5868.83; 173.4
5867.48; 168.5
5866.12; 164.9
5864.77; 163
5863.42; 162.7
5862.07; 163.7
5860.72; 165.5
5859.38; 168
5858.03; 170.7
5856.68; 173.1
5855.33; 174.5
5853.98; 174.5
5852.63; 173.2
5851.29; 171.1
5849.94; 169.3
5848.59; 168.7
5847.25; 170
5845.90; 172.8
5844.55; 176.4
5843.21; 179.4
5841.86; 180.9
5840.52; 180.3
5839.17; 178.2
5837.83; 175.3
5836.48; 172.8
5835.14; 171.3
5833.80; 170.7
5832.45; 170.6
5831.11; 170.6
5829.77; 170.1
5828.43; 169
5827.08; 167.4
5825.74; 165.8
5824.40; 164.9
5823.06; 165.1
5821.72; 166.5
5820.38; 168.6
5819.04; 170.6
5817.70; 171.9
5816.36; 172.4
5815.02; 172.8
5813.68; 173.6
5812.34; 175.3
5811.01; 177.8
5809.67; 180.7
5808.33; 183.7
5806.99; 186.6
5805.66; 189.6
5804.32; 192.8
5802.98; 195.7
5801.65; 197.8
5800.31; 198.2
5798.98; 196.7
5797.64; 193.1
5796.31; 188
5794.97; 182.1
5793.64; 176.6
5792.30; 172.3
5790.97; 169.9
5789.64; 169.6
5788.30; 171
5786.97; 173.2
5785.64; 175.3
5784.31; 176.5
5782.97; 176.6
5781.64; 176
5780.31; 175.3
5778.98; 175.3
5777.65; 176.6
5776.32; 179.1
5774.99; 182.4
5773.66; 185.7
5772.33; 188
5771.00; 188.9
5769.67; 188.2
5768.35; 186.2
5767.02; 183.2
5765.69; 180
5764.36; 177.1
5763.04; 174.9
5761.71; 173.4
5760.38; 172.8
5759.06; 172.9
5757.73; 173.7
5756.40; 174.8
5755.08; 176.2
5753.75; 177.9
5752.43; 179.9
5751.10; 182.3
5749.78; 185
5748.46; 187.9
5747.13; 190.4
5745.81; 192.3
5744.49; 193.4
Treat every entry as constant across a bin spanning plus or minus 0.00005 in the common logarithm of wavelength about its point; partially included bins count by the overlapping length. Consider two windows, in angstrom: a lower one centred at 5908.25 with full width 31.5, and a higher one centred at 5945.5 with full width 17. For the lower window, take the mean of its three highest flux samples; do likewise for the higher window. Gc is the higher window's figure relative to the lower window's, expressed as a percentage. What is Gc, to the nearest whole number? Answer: 95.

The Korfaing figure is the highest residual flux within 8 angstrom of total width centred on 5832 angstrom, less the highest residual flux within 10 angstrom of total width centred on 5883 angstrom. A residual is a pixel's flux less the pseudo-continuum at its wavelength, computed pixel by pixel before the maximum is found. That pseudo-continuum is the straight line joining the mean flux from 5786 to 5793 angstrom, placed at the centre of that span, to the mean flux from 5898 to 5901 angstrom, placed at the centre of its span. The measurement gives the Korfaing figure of -17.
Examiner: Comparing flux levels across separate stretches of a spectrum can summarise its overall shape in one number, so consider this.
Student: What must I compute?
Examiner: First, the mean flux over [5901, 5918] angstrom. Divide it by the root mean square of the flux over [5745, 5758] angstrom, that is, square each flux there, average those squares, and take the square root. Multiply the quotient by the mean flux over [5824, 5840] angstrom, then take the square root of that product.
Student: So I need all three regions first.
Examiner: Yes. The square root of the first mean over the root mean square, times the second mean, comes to 12.9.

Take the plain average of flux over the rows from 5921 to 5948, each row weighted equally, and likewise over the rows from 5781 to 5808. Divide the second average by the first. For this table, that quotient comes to 1.07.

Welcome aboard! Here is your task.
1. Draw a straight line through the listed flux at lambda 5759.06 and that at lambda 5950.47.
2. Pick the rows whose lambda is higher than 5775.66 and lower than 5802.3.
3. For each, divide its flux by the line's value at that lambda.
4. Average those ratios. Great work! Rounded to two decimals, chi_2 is 1.05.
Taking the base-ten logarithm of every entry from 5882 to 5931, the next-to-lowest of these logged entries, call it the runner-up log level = 2.18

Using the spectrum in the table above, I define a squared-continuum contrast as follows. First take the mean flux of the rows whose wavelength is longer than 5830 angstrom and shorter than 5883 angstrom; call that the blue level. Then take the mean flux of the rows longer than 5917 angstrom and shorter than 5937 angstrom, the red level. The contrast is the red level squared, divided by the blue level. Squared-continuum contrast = 170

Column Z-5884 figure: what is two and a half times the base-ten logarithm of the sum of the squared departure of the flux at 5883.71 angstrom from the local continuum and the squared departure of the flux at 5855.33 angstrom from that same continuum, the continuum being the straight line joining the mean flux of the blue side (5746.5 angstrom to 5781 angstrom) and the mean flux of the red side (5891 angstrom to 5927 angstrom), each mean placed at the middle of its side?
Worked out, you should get 3.0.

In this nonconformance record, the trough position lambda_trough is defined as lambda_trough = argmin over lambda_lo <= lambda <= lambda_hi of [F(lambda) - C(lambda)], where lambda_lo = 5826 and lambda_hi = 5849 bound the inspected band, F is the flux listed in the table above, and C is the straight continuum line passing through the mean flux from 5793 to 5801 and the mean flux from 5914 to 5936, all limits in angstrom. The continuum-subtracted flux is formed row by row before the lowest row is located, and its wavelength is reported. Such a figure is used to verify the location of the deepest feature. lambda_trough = 5827.08 angstrom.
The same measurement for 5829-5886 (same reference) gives 5863.42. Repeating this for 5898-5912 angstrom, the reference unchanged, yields 5898.63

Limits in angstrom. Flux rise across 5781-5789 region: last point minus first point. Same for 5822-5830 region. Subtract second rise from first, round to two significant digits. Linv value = -10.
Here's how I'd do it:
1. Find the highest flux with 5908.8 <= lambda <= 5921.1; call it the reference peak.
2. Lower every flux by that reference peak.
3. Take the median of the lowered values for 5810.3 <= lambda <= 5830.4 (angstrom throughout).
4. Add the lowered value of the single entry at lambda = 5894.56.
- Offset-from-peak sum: -42.2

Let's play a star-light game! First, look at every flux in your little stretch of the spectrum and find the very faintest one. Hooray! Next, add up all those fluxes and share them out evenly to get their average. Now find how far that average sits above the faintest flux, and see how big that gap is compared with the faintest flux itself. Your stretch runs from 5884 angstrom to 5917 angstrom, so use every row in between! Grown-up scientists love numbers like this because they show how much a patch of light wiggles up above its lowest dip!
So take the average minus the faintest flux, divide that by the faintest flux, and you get 0.12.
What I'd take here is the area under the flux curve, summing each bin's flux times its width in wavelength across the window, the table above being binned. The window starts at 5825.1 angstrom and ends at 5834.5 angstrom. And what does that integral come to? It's 1590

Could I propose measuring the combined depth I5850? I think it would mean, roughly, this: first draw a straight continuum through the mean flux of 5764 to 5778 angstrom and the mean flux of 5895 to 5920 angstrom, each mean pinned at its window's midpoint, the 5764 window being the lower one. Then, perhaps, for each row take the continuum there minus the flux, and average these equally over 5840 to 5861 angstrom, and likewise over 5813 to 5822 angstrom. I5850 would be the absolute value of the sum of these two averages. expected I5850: 14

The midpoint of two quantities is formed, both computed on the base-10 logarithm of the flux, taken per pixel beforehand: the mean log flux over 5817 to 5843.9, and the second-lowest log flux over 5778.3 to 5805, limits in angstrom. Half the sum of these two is 2.23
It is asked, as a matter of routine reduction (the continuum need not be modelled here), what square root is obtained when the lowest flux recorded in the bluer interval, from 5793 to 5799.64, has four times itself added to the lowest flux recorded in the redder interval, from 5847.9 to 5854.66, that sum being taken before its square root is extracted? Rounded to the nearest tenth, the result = 29.6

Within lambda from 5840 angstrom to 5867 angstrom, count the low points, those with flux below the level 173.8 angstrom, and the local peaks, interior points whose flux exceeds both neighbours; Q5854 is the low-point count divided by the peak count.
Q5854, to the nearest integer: 14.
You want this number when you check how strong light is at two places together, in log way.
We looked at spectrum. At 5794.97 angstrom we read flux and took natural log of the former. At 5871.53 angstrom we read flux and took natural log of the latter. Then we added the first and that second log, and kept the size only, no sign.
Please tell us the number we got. 10.4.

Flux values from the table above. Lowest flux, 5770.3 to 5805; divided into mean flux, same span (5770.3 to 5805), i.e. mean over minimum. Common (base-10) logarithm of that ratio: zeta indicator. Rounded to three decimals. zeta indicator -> 0.031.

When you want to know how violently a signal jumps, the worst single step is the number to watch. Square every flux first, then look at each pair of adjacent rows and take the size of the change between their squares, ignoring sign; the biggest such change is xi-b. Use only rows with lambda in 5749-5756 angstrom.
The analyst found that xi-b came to 992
